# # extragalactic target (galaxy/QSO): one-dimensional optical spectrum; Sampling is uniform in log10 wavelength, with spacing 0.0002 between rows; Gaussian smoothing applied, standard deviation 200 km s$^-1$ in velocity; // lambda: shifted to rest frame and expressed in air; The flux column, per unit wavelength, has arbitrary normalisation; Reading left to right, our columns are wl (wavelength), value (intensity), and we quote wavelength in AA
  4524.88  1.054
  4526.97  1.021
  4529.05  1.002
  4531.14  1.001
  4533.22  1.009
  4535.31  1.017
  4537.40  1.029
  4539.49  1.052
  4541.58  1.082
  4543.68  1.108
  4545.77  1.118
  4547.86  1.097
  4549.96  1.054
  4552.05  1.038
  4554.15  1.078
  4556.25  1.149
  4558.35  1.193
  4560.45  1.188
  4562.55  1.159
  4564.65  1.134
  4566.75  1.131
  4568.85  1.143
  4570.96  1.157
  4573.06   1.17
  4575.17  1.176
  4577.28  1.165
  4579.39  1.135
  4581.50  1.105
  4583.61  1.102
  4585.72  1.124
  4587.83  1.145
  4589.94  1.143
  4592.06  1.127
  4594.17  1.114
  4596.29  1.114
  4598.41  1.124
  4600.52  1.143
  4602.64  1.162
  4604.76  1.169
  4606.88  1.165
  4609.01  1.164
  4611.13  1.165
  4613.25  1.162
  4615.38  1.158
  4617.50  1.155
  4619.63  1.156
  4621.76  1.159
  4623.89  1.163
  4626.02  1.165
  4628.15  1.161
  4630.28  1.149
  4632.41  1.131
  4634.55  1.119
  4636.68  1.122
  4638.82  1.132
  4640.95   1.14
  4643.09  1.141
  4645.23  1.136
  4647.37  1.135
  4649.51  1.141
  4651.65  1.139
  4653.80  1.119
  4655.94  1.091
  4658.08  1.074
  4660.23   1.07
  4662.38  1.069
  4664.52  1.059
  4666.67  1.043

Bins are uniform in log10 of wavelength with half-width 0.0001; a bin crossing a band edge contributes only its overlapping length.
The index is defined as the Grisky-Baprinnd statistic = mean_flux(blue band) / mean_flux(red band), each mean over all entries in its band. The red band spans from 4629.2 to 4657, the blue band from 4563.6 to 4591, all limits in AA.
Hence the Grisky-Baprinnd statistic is 1.01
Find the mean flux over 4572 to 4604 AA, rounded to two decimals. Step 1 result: 1.14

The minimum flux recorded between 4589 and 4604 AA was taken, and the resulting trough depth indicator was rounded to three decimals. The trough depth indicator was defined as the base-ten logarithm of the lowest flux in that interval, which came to 0.047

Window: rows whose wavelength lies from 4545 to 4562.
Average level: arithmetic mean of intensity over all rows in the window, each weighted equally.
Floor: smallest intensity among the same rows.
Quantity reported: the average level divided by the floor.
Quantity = 1.07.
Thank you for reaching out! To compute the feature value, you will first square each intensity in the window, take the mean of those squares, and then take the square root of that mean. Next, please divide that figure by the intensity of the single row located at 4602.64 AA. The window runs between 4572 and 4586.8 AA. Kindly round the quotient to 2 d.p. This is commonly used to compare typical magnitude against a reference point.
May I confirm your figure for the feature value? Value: 0.98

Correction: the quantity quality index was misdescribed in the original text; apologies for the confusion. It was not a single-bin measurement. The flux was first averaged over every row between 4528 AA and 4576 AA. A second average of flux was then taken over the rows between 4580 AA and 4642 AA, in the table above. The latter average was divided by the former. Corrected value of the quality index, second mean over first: 1.04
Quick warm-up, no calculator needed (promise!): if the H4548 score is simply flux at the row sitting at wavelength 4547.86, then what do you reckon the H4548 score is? 1.097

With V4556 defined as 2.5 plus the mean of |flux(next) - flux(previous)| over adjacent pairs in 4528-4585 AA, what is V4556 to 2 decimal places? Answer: 2.52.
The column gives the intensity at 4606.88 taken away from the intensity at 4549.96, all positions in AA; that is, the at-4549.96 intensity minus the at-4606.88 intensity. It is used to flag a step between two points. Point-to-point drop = -0.111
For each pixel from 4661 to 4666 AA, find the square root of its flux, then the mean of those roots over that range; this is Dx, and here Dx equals 1.03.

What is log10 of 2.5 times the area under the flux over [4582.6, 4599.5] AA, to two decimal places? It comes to 1.68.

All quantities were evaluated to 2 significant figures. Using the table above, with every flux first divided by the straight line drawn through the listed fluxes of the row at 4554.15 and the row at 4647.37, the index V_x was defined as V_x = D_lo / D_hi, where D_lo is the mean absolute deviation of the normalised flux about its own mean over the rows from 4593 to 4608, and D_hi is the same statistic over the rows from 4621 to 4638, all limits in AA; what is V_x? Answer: 0.99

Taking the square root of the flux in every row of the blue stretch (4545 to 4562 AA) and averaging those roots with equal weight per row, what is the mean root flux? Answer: 1.06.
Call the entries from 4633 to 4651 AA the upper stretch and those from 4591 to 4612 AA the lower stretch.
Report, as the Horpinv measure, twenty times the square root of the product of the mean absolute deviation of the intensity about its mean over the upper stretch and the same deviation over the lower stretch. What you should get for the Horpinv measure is 0.23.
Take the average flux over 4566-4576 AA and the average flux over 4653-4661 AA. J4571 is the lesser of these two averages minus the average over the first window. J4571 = -0.067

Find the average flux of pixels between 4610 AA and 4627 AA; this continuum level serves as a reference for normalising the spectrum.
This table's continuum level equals 1.16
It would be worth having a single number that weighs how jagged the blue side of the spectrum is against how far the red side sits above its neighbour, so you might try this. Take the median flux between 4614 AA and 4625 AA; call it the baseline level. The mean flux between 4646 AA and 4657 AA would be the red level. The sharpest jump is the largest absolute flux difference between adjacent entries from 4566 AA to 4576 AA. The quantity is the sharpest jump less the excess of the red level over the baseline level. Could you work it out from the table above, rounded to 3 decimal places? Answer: 0.047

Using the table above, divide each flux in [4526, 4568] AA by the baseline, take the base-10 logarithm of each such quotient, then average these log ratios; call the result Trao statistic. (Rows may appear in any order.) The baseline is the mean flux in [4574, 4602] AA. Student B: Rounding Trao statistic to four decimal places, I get -0.0199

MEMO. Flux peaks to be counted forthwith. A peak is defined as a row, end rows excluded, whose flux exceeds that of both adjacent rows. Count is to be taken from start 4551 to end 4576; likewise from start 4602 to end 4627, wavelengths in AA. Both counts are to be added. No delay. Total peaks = 3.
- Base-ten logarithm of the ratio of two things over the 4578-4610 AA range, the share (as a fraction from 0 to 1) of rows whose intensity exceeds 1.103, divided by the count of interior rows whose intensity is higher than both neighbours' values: -0.3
